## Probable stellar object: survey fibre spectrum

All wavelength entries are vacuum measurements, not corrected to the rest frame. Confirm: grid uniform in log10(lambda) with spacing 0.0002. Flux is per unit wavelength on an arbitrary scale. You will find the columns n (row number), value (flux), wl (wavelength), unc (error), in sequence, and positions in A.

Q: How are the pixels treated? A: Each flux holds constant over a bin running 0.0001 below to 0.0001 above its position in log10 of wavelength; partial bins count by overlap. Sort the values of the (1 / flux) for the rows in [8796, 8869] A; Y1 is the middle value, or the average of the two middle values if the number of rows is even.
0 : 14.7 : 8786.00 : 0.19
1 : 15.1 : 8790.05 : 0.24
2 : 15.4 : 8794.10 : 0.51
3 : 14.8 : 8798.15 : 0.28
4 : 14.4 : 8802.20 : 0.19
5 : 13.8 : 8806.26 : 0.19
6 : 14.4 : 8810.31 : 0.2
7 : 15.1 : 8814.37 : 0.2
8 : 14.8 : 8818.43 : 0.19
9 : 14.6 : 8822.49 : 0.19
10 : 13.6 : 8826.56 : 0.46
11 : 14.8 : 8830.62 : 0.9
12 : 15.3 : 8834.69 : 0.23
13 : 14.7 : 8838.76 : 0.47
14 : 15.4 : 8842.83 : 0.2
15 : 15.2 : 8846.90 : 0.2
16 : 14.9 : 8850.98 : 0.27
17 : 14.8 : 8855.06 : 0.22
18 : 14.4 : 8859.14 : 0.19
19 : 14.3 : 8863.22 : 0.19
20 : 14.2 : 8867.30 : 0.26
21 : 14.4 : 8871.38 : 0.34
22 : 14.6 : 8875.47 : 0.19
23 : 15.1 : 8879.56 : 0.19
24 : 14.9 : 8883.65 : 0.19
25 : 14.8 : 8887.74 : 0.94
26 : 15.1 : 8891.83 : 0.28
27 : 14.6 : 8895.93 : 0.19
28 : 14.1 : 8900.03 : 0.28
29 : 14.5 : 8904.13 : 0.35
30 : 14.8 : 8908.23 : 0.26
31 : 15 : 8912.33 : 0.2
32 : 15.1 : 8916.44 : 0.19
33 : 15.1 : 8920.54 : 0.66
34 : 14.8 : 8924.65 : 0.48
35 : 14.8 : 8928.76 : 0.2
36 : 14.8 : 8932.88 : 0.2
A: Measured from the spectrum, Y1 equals 0.0678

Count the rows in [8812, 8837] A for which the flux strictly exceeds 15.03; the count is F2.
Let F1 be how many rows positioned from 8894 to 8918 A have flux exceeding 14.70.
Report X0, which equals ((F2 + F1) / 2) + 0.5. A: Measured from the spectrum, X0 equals 3.0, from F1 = 3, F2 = 2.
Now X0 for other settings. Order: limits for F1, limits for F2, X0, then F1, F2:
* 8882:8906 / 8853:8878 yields 2.0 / 3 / 0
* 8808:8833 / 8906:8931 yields 3.0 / 3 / 2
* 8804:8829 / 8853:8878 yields 1.5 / 2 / 0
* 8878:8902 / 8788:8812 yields 3.5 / 4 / 2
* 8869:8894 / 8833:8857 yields 4.0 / 4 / 3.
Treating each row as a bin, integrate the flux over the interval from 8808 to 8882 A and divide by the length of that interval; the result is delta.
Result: 14.7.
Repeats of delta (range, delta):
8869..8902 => 14.7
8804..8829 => 14.4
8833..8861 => 15.0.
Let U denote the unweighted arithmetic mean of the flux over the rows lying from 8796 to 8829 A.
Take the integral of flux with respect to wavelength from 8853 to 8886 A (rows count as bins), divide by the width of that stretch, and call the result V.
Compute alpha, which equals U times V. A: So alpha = 211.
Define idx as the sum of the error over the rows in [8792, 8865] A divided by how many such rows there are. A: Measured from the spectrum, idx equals 0.293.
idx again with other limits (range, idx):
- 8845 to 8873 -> 0.239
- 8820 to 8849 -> 0.379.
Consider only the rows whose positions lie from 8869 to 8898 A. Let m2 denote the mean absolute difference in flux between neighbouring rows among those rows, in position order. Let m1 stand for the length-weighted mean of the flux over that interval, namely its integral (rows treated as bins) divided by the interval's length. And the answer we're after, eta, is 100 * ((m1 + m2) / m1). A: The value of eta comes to 102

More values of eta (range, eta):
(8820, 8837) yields 106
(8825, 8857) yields 103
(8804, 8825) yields 103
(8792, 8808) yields 104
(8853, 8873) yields 101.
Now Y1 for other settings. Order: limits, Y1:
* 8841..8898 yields 0.0676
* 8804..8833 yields 0.0685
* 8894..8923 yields 0.0676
